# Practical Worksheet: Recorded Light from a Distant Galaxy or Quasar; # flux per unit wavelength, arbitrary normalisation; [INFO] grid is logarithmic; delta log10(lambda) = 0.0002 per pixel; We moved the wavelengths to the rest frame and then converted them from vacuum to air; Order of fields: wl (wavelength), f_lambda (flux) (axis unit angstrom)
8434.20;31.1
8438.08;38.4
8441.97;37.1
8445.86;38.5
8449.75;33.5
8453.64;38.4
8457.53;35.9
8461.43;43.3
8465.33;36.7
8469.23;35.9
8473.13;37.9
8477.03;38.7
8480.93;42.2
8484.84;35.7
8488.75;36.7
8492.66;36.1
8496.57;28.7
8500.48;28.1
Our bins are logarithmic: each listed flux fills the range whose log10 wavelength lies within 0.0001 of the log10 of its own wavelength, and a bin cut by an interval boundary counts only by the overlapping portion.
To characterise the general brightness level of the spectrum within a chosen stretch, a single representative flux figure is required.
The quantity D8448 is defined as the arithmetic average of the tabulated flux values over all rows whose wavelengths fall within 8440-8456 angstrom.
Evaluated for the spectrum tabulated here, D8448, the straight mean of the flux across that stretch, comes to 36.9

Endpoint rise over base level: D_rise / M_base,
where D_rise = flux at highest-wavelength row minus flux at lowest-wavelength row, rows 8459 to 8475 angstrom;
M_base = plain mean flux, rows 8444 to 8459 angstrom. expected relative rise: -0.148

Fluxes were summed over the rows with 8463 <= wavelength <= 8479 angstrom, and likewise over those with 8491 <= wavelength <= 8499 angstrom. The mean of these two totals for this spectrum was 107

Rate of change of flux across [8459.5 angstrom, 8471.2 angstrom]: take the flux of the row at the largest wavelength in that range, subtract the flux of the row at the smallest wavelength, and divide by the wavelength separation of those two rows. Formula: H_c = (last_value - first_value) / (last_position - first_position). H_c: -0.95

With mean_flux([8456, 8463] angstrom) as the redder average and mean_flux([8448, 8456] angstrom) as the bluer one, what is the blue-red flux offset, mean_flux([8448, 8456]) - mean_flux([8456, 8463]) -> -3.6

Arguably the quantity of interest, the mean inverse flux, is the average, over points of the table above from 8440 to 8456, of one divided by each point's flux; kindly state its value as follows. 0.0272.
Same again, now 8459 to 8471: 0.0261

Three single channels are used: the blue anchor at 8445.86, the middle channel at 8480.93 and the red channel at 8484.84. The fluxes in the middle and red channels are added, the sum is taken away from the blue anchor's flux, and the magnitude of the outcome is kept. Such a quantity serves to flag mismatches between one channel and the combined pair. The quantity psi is 39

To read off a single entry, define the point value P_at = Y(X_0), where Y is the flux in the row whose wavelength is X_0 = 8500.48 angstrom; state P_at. 28.1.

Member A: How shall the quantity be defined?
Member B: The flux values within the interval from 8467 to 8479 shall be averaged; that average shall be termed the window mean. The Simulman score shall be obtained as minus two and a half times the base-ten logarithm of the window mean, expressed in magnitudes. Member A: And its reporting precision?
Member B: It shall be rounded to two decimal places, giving -3.94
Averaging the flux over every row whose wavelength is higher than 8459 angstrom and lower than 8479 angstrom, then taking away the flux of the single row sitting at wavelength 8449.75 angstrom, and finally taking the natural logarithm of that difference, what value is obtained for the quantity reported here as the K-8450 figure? 1.6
